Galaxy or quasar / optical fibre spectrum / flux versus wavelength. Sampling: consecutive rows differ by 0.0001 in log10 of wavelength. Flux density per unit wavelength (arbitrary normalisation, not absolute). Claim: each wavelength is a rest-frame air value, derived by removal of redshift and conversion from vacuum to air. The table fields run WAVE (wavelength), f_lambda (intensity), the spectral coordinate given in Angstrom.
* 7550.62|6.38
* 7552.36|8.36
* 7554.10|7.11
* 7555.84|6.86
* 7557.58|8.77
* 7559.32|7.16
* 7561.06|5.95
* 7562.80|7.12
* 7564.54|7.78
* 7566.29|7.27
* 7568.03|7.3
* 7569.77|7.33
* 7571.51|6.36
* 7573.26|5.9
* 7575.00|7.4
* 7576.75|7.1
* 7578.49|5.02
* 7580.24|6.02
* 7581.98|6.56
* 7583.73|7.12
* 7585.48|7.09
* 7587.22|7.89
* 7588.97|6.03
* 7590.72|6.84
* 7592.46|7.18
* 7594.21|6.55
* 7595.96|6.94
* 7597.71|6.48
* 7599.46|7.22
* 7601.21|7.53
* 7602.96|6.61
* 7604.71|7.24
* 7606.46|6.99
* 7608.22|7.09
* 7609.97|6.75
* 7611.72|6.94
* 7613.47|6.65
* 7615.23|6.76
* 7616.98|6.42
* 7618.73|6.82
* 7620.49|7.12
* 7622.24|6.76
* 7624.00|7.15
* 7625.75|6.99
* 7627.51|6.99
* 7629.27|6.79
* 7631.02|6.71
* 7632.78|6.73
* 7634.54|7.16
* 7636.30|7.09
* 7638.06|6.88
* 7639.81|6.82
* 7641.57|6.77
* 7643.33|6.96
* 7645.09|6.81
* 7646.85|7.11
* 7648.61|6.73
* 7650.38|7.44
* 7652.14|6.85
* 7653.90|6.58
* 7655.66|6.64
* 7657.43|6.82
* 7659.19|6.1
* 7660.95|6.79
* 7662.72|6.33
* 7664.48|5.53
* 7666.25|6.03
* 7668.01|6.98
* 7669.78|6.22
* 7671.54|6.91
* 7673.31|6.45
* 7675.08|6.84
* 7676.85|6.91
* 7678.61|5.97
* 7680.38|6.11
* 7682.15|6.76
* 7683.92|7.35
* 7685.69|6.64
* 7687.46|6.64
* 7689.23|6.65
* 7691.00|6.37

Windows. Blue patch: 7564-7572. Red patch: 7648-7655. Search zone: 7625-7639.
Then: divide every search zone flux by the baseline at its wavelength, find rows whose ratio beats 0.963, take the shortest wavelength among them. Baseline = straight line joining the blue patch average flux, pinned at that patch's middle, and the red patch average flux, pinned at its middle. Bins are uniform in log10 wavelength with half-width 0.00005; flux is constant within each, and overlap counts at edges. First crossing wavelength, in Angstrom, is 7625.75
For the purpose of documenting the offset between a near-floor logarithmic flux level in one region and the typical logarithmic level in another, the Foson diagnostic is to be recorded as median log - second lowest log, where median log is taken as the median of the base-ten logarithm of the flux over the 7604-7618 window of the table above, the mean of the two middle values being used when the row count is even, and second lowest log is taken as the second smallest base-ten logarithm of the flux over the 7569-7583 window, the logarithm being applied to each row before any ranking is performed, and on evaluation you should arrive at 0.06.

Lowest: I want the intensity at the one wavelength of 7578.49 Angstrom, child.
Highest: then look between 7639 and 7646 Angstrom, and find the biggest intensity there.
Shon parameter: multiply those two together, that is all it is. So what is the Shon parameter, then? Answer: 34.9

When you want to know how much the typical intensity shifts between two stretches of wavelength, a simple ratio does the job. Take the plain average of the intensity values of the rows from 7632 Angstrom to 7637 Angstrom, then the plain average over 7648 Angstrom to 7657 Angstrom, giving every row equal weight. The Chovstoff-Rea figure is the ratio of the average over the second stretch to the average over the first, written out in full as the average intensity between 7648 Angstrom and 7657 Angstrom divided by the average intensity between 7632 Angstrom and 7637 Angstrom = 0.98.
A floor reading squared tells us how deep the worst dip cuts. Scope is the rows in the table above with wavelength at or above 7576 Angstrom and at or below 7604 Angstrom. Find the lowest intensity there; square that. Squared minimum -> 25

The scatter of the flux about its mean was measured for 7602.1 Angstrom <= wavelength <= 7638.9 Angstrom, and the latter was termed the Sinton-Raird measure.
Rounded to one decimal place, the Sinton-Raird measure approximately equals 0.2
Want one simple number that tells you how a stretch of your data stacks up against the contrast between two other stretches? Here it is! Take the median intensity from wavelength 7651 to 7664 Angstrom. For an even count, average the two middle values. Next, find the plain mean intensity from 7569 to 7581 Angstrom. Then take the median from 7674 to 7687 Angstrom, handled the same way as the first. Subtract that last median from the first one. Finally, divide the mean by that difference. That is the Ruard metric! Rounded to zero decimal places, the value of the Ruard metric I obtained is -54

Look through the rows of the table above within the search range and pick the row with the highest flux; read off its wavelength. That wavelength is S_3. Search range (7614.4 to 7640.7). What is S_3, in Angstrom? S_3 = 7634.54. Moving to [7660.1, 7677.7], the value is 7668.01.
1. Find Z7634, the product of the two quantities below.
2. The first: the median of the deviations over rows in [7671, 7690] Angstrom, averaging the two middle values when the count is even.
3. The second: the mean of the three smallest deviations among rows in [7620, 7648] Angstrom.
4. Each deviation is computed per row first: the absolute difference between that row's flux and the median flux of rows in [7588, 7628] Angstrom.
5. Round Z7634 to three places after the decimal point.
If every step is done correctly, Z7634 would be 0.012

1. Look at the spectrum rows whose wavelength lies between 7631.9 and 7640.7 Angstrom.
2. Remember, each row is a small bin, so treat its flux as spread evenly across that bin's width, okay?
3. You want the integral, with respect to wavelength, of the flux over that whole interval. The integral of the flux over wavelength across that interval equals 61.0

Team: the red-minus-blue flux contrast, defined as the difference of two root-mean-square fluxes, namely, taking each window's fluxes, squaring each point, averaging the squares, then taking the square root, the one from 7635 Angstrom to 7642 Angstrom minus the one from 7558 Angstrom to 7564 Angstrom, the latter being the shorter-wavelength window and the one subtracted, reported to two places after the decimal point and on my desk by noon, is 0.12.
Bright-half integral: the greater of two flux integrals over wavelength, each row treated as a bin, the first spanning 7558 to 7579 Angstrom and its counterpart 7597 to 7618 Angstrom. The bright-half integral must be 145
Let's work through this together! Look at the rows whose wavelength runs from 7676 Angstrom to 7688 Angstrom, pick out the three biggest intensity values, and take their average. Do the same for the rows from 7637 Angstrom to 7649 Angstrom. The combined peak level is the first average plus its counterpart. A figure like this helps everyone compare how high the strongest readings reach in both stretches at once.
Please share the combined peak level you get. 14.0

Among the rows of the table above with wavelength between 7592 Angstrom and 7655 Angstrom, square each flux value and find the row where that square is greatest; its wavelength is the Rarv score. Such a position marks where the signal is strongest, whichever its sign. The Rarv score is 7601.21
